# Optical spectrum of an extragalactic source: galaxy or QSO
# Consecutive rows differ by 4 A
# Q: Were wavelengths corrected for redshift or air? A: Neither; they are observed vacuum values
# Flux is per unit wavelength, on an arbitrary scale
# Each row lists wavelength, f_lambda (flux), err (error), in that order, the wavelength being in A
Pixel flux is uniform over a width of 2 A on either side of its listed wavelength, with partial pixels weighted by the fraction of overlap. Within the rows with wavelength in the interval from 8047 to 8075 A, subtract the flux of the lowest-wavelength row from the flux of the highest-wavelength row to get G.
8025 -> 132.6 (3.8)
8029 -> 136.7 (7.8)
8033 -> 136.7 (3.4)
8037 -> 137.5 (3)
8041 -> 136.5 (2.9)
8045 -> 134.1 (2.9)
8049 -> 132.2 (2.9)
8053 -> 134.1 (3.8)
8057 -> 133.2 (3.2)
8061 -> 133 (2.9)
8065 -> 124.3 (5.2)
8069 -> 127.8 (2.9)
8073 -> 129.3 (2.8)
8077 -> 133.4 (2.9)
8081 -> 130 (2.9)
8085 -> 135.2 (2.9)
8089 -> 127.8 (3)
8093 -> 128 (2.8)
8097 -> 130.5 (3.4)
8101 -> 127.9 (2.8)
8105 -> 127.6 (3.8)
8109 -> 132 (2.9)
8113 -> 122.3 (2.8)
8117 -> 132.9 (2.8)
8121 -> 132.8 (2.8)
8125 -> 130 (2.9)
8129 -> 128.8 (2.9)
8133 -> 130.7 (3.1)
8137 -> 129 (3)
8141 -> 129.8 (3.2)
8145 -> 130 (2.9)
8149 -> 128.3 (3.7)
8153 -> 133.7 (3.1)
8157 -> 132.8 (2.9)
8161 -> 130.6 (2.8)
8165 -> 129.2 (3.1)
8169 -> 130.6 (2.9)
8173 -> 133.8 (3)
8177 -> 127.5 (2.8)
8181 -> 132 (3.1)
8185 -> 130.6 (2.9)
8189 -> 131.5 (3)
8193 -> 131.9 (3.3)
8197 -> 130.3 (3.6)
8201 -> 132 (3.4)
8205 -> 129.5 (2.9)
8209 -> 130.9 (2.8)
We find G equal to -3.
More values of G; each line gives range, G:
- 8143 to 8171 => 1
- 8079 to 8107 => -2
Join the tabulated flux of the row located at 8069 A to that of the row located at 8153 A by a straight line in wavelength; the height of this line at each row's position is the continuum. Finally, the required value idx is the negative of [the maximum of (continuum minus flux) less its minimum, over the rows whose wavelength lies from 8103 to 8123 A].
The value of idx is -10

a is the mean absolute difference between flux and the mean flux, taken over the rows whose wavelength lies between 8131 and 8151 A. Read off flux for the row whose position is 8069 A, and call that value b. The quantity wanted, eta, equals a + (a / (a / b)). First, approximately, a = 0.7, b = 127.8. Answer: 129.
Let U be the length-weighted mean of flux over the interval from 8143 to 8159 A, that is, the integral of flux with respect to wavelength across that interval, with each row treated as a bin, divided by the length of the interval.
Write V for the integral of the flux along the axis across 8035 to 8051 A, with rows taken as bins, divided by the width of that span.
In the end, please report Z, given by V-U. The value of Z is 3.9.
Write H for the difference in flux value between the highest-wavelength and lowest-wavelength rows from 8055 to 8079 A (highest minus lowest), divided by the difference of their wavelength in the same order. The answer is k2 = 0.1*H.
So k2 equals 0.00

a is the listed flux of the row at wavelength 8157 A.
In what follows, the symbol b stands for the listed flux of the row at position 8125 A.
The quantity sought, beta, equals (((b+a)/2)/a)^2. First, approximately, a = 132.8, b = 130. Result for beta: 0.98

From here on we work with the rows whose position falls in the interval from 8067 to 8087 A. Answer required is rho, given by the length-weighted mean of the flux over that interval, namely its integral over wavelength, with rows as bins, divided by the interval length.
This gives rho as 131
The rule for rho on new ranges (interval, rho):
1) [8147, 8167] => 131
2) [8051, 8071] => 130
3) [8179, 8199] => 131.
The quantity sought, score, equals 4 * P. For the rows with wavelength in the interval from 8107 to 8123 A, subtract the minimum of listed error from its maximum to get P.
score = 0.4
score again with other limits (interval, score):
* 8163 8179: 1.2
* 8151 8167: 1.2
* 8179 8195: 1.6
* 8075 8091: 0.4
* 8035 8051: 0.4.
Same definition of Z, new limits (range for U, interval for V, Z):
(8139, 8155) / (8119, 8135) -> 0.1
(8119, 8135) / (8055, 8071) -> -1.0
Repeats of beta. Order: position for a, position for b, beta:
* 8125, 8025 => 1.02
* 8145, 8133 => 1.01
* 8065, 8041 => 1.10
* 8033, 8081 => 0.95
